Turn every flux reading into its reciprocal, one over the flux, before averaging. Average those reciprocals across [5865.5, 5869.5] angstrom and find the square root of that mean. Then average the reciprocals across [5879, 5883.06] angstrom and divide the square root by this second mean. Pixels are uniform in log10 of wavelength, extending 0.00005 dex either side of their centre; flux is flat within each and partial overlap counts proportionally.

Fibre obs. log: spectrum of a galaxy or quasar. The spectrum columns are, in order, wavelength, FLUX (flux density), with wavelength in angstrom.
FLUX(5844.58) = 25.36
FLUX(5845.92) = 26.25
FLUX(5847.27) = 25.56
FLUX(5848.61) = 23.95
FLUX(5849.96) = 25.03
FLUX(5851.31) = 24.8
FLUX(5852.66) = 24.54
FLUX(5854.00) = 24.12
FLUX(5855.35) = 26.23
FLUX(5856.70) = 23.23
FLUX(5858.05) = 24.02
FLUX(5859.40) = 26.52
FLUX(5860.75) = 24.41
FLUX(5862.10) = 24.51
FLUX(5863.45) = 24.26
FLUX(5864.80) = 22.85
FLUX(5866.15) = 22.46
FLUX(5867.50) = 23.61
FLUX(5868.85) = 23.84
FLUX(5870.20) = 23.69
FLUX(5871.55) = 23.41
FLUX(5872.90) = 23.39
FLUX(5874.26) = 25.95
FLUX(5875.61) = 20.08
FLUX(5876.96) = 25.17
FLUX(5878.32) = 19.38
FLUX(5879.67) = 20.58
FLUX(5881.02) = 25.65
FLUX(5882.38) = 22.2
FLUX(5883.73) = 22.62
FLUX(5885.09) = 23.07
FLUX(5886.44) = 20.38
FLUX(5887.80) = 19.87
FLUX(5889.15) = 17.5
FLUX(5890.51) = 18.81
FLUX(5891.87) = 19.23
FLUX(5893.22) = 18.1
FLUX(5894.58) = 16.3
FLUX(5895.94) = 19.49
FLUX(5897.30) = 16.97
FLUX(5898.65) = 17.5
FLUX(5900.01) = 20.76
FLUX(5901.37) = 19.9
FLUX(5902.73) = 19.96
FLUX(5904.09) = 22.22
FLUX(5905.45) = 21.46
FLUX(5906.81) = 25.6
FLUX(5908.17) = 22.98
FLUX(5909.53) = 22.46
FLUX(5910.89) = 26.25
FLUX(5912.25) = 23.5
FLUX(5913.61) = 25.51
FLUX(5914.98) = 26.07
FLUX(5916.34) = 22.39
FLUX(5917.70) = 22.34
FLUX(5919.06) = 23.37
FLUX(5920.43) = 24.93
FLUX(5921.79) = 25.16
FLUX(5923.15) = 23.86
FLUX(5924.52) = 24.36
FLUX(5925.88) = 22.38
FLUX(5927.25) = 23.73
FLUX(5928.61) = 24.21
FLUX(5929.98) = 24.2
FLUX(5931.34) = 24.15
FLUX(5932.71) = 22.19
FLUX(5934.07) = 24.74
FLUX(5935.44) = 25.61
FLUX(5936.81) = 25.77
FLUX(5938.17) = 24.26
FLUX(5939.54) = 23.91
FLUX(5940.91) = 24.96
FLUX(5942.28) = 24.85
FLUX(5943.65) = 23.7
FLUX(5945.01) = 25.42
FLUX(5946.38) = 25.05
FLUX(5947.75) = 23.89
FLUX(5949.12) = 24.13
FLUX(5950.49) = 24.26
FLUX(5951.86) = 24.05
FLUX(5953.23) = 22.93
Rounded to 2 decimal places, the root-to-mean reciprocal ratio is 4.69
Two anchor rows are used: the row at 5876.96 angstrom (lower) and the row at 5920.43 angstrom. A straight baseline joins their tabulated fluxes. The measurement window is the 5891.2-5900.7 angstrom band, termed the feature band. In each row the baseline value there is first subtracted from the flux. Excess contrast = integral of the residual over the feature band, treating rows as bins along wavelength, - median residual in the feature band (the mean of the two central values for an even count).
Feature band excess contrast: -57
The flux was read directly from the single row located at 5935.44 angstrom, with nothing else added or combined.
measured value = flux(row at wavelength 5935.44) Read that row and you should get 25.61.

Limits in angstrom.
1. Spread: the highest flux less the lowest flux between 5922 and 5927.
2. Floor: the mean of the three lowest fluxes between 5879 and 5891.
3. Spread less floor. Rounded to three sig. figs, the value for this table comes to -16.7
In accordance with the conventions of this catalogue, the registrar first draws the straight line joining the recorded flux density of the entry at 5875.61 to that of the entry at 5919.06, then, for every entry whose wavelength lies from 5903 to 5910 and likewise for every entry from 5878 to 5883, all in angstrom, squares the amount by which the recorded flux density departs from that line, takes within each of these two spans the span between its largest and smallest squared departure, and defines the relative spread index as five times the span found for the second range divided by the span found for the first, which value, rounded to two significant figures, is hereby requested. 13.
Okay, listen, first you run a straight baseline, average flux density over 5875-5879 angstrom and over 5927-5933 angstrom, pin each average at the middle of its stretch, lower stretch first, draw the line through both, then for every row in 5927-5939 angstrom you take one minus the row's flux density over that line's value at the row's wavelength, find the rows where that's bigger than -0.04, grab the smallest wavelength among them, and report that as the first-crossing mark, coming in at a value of 5927.25 angstrom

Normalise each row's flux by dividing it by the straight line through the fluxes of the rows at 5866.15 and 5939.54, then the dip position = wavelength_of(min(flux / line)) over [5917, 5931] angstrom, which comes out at 5925.88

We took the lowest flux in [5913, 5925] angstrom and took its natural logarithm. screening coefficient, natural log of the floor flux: 3.11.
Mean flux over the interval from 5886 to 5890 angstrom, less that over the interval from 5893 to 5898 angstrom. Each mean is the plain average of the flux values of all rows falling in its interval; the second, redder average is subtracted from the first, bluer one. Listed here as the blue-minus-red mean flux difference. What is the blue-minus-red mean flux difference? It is 1.5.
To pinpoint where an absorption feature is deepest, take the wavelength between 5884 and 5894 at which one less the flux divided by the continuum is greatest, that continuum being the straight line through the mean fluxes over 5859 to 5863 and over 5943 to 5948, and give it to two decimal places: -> 5889.15 angstrom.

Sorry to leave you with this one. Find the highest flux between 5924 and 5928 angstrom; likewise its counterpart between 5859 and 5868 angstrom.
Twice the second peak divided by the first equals 2.18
